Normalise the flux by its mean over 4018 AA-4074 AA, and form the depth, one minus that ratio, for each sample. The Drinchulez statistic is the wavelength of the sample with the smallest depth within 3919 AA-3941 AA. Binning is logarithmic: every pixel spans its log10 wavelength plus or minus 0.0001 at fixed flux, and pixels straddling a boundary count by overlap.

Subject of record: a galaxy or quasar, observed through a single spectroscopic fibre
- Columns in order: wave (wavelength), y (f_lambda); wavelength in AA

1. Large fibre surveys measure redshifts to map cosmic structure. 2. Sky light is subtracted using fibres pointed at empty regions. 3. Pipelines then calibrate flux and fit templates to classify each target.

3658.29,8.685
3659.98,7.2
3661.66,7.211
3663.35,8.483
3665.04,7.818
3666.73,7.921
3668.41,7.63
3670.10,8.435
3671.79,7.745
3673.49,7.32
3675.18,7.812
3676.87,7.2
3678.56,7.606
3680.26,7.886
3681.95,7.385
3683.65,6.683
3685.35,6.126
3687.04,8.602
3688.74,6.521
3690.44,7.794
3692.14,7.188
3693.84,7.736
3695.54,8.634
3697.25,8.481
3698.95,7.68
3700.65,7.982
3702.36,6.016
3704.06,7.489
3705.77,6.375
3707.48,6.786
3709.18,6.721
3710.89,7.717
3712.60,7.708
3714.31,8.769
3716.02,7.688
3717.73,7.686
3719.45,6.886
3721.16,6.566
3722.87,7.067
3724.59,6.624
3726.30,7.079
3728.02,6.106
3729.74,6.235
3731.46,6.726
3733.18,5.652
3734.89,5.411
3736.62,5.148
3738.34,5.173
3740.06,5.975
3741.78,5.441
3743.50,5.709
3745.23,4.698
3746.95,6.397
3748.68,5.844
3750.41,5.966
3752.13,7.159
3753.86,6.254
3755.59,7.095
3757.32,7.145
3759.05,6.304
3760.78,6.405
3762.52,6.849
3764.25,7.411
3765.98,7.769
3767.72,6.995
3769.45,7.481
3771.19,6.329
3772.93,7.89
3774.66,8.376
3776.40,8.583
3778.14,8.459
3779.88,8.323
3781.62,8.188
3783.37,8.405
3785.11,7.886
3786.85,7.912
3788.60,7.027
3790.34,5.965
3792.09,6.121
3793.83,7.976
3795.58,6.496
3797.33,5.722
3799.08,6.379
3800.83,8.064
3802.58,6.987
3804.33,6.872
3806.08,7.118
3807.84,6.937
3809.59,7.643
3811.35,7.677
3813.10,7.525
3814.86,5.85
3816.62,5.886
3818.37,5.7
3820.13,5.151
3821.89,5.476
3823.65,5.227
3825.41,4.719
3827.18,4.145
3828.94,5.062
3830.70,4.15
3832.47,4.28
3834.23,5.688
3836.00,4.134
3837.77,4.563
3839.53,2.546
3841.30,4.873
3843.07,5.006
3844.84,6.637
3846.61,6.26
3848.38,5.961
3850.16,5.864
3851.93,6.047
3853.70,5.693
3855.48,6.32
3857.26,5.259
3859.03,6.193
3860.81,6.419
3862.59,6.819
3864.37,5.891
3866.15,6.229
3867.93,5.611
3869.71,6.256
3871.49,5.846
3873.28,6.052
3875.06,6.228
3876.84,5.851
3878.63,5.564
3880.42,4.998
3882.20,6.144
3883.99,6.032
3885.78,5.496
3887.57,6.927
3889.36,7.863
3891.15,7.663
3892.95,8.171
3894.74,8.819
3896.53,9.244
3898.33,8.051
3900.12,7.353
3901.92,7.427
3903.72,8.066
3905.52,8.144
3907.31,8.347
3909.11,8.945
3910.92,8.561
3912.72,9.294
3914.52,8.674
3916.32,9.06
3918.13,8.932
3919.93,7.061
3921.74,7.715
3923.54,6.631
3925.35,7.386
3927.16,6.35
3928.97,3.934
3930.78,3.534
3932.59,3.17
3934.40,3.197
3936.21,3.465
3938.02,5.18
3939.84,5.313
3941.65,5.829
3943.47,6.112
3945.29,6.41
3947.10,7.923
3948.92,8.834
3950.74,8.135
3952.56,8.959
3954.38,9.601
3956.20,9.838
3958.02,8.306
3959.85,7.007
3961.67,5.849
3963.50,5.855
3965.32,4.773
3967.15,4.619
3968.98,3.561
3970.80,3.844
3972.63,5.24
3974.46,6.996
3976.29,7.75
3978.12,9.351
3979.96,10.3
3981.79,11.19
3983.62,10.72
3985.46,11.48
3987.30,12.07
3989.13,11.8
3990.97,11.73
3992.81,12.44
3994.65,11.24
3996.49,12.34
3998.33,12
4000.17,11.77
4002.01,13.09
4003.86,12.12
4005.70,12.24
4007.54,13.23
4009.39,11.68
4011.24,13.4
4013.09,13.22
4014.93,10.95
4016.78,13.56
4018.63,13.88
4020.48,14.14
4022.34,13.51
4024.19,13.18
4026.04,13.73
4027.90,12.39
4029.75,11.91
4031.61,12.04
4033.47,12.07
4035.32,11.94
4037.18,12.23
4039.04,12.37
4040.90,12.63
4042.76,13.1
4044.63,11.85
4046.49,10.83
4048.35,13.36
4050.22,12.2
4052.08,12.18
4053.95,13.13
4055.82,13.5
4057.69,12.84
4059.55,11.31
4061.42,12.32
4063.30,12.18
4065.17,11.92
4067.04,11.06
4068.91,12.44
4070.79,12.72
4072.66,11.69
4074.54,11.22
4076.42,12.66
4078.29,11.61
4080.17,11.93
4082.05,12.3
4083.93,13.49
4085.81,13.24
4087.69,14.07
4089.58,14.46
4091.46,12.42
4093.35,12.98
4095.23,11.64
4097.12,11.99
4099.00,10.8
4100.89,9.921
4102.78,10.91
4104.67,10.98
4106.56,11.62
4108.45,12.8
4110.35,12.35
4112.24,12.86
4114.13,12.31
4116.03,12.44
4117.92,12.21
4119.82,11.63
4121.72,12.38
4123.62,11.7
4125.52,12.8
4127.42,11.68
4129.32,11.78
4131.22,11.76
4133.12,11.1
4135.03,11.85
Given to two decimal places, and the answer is 3921.74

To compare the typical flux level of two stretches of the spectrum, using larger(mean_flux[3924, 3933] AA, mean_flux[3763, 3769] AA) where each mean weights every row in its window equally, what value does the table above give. 7.4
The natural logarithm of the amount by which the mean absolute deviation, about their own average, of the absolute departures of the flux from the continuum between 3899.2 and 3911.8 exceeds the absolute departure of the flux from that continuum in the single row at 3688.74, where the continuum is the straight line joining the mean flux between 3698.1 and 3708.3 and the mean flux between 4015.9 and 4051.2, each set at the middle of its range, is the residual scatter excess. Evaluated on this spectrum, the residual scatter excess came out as -2.4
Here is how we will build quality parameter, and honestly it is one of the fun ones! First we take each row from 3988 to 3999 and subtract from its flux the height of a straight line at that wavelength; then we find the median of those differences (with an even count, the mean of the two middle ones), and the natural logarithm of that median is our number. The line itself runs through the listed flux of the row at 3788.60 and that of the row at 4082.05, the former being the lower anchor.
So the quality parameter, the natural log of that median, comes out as 0.17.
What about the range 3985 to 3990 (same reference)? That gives 0.16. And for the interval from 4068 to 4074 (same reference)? -0.98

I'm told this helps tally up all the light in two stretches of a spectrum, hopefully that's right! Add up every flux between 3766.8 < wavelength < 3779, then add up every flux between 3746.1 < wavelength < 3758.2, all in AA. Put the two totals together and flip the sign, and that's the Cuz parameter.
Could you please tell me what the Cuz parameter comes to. -100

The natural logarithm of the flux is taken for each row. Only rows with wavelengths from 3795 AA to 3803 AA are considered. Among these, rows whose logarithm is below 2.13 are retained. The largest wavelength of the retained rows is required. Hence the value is 3802.58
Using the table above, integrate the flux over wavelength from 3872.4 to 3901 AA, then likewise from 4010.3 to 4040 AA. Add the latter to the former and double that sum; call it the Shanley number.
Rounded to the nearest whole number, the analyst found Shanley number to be 1154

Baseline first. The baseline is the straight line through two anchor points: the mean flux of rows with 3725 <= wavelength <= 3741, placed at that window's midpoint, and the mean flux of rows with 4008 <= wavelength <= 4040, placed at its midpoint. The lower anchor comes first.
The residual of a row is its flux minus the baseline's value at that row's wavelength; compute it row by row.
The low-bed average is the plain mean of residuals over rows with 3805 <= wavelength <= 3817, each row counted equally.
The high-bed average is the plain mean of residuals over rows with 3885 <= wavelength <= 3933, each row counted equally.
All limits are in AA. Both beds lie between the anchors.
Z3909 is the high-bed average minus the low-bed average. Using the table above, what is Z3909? -1.8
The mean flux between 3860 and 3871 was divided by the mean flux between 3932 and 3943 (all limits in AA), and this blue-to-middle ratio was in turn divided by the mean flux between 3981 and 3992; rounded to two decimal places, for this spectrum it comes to 0.12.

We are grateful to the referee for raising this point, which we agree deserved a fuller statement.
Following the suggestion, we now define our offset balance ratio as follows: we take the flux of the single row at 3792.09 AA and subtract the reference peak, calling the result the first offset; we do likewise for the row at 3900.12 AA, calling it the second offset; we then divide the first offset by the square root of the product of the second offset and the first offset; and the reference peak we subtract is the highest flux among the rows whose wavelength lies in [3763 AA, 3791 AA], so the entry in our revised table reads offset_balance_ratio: -1.41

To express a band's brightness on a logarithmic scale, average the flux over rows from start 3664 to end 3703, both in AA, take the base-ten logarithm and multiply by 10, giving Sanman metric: 8.8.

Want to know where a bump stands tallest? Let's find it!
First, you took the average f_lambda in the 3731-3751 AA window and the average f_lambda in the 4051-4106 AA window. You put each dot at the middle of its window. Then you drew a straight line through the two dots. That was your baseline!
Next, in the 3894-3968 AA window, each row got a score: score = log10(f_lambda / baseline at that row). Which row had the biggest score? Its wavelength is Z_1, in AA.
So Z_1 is 3896.53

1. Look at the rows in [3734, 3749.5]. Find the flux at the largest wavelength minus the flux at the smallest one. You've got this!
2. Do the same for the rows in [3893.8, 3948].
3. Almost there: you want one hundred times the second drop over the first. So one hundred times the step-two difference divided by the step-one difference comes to -207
